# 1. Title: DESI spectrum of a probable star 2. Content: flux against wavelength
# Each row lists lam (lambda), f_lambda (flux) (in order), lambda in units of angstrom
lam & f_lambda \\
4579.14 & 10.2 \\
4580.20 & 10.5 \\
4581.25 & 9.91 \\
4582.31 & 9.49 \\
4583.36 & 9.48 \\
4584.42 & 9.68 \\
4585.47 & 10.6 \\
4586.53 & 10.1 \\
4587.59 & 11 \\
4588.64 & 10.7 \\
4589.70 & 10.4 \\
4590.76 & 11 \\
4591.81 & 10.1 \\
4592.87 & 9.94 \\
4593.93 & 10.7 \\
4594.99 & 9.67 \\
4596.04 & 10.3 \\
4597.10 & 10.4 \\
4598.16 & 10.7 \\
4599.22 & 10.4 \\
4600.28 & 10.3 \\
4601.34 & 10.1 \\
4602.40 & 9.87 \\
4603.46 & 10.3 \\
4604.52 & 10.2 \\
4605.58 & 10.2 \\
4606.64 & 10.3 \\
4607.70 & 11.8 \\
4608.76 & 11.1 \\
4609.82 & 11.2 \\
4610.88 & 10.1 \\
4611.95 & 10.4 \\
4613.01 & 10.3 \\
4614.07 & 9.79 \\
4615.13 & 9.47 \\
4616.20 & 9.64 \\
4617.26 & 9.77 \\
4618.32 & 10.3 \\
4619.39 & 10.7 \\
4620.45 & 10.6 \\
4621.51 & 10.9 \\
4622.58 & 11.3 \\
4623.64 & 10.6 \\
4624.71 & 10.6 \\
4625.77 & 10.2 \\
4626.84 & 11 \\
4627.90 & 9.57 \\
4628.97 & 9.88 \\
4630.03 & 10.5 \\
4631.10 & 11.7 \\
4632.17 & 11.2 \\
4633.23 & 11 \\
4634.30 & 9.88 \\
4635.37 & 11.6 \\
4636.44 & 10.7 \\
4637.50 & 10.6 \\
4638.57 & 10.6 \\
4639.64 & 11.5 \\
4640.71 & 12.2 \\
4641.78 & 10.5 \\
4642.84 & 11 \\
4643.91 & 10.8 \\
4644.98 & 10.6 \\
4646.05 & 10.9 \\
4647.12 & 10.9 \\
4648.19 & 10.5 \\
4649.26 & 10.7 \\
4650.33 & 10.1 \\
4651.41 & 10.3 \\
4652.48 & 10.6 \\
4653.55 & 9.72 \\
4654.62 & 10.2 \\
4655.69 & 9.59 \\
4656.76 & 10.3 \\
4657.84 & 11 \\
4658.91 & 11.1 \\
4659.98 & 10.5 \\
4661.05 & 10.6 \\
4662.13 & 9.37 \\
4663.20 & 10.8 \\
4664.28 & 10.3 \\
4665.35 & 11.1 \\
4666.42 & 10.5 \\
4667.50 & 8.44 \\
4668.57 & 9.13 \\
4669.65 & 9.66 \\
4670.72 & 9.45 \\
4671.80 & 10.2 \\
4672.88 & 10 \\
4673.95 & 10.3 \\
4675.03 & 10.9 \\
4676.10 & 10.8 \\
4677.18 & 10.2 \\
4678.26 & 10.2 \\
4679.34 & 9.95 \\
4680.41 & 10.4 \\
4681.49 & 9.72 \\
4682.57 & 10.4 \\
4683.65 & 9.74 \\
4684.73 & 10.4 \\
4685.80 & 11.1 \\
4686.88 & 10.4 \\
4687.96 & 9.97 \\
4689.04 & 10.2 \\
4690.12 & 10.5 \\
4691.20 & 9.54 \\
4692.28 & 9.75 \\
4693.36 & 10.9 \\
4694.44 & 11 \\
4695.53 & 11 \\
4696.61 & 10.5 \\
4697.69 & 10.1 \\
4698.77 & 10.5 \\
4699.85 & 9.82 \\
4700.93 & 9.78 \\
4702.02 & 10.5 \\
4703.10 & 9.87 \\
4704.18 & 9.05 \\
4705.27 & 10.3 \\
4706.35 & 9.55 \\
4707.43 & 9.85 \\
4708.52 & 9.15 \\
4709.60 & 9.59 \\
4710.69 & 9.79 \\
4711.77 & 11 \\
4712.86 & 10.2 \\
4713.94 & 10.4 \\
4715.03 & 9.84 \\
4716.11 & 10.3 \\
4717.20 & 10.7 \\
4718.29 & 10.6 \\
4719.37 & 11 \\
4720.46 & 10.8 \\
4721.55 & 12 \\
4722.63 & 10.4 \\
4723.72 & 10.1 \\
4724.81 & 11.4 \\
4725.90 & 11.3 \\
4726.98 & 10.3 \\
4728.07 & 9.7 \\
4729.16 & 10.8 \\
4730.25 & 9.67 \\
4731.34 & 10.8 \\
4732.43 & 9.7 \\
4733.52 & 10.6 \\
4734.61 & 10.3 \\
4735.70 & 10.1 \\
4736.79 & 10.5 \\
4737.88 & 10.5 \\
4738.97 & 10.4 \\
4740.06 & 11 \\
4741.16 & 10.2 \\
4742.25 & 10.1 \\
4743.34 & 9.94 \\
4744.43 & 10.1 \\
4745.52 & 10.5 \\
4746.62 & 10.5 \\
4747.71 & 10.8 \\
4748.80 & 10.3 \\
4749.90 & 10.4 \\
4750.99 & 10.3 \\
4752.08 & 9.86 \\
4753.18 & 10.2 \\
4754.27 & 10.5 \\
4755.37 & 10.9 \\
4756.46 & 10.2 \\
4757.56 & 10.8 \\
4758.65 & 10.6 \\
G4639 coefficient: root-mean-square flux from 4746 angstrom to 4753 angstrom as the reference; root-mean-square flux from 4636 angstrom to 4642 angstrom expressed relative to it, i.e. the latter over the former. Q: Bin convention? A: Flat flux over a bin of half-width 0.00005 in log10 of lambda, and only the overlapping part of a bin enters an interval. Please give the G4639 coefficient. 1.06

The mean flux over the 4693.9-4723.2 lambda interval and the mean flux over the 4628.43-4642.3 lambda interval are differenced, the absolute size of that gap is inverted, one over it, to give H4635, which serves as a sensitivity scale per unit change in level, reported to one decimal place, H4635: 1.6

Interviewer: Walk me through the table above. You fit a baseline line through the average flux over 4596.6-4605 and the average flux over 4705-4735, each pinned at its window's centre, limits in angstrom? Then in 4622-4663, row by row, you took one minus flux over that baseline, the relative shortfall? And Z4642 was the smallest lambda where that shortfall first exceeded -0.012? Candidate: 4625.77 angstrom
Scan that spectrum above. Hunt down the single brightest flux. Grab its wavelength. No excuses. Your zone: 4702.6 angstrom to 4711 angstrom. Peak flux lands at 4705.27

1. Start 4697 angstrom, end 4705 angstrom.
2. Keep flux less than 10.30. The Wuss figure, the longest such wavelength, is 4704.18 angstrom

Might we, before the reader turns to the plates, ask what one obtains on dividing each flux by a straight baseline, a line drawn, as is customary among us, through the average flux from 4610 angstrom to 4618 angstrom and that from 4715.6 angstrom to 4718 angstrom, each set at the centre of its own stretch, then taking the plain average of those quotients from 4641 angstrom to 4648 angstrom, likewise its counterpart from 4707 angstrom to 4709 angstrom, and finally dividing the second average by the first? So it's 0.85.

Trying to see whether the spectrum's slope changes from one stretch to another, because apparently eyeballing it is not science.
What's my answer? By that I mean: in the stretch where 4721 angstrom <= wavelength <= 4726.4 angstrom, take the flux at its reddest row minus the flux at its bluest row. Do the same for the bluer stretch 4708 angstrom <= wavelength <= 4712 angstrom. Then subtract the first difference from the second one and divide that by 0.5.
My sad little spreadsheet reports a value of 5.1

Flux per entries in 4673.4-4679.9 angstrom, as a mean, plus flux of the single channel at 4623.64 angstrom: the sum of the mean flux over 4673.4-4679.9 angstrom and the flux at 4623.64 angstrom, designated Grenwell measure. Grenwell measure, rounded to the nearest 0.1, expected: 21.0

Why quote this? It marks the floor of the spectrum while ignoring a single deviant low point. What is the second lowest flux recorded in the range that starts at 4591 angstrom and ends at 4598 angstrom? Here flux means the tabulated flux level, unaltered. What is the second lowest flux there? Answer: 9.94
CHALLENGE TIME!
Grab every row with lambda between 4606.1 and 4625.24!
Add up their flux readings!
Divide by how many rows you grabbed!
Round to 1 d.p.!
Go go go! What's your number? 10.5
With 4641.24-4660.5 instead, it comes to 10.5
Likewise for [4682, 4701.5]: 10.3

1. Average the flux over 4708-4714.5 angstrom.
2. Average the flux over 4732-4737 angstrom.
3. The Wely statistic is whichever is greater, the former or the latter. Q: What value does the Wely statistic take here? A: 10.2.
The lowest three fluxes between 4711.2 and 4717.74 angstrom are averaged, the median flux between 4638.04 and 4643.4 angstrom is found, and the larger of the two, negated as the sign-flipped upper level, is -11.0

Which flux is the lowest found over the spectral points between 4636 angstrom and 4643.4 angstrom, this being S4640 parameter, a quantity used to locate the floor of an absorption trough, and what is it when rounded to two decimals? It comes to 10.50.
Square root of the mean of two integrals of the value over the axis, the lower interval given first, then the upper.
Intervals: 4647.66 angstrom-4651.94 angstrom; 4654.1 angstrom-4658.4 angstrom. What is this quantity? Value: 6.66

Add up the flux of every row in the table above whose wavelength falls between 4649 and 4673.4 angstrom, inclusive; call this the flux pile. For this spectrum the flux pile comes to 234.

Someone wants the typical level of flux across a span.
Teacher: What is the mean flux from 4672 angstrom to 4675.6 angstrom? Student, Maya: 10.4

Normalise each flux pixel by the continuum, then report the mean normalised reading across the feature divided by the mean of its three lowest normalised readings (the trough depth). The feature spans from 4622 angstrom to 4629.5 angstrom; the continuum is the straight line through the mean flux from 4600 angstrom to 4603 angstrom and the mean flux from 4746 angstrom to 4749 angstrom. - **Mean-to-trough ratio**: 1.06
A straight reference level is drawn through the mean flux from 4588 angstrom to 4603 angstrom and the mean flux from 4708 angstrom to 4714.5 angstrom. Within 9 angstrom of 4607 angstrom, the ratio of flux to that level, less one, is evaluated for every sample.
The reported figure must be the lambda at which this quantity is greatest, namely 4607.70 angstrom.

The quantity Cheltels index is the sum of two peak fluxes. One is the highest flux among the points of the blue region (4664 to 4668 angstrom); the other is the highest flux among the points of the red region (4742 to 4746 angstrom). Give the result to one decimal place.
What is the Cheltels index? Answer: 21.6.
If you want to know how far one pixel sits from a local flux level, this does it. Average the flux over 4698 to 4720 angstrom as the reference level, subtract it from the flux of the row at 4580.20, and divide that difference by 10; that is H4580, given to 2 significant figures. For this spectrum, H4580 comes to 0.041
